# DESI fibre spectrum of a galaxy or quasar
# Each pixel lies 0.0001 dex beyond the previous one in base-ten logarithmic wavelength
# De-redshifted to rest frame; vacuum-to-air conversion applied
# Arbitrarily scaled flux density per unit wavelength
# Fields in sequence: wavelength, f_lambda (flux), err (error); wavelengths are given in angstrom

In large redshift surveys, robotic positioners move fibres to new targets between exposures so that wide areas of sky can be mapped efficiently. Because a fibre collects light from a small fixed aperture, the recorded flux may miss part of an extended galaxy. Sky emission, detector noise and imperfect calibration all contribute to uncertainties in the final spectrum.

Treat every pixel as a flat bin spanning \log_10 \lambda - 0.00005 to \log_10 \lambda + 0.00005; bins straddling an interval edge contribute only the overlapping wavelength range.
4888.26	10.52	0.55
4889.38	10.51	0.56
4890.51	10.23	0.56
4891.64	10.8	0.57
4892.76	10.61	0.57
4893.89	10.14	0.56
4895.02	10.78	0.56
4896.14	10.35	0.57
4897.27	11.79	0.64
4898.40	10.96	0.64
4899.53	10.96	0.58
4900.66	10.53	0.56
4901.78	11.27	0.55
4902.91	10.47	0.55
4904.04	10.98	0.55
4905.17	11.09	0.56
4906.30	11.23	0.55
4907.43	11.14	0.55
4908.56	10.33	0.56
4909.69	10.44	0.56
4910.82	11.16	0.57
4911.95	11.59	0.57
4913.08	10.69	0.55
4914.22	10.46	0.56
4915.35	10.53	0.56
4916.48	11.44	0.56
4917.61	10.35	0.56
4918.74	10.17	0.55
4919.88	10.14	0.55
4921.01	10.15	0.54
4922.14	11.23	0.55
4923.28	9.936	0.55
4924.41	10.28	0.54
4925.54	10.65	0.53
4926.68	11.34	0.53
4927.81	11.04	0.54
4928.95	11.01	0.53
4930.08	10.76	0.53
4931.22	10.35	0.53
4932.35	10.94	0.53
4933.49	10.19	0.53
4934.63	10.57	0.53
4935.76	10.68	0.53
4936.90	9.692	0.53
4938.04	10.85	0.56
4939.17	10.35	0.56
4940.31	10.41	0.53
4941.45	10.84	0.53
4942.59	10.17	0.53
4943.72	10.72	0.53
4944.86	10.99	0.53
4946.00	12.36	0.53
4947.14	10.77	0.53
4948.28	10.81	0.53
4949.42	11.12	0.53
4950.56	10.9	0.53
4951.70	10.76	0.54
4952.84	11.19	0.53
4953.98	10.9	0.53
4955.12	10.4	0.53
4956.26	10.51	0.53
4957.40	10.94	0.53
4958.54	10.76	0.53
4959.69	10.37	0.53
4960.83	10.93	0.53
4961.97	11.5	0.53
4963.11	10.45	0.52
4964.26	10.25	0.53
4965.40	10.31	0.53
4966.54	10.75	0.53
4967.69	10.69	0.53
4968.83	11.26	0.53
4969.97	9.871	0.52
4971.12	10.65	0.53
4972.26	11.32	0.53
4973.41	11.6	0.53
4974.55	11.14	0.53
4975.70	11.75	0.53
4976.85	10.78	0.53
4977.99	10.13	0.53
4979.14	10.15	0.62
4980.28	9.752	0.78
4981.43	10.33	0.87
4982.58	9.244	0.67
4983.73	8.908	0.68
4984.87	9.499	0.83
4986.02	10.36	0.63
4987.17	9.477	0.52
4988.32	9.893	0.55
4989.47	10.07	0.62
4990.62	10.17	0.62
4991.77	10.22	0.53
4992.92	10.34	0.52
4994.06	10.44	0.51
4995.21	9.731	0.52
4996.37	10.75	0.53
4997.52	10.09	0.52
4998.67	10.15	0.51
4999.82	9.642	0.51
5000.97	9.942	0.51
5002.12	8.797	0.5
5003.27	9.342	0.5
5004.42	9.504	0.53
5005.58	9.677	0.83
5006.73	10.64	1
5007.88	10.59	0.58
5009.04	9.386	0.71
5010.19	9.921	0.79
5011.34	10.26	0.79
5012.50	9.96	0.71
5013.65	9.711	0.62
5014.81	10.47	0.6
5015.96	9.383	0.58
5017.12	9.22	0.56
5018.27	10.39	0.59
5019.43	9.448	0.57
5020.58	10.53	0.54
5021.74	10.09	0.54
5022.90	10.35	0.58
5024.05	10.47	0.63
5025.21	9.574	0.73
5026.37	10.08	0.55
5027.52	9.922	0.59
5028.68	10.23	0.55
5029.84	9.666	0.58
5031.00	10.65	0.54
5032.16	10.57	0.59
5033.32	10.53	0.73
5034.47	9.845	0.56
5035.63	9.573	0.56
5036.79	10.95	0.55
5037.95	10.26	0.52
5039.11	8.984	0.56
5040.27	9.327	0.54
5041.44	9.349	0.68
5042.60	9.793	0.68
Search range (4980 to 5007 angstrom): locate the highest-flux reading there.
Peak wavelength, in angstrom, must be 4996.37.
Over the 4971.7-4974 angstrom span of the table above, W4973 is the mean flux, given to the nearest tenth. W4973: 11.5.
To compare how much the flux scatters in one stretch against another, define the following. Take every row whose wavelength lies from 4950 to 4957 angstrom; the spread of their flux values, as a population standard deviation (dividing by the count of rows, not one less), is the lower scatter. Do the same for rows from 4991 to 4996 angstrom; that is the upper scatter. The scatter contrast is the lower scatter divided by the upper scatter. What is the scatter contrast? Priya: 1.0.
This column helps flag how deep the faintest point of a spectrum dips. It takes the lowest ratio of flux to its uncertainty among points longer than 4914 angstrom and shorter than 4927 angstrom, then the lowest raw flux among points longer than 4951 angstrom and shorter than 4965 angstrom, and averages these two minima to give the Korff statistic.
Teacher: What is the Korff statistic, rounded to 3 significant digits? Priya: 14.2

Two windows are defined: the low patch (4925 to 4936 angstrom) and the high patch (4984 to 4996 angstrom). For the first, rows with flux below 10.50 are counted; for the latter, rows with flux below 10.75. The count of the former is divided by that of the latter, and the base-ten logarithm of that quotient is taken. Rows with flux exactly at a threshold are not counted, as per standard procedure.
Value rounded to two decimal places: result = -0.70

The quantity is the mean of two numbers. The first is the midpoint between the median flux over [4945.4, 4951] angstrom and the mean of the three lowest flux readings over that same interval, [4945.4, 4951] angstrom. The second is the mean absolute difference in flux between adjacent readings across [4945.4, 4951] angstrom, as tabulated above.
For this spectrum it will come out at 5.70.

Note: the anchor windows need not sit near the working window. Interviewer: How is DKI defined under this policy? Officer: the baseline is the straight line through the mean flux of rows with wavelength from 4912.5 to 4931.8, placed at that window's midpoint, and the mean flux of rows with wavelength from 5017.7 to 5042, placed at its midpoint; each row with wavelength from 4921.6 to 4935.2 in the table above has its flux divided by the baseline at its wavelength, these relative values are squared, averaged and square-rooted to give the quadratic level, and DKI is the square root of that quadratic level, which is 1.01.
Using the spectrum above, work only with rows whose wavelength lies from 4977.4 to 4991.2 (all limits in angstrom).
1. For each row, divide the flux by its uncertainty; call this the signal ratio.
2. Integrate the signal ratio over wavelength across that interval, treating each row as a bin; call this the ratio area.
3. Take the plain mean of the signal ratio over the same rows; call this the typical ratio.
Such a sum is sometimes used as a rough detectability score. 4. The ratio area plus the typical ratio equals 226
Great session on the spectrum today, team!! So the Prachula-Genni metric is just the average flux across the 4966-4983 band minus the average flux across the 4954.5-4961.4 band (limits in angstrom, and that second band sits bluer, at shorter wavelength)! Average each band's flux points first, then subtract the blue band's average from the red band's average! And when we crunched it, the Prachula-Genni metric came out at 0.0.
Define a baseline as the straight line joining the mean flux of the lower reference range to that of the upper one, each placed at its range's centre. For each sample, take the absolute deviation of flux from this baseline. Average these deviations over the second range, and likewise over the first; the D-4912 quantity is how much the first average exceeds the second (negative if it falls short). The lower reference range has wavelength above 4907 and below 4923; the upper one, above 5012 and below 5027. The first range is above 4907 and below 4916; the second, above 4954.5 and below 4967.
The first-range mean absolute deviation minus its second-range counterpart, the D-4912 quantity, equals 0.05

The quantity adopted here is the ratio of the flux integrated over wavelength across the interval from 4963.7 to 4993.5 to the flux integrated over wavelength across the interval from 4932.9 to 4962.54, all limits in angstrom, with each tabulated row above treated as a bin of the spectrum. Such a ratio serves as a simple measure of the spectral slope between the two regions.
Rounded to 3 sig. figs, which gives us 0.967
